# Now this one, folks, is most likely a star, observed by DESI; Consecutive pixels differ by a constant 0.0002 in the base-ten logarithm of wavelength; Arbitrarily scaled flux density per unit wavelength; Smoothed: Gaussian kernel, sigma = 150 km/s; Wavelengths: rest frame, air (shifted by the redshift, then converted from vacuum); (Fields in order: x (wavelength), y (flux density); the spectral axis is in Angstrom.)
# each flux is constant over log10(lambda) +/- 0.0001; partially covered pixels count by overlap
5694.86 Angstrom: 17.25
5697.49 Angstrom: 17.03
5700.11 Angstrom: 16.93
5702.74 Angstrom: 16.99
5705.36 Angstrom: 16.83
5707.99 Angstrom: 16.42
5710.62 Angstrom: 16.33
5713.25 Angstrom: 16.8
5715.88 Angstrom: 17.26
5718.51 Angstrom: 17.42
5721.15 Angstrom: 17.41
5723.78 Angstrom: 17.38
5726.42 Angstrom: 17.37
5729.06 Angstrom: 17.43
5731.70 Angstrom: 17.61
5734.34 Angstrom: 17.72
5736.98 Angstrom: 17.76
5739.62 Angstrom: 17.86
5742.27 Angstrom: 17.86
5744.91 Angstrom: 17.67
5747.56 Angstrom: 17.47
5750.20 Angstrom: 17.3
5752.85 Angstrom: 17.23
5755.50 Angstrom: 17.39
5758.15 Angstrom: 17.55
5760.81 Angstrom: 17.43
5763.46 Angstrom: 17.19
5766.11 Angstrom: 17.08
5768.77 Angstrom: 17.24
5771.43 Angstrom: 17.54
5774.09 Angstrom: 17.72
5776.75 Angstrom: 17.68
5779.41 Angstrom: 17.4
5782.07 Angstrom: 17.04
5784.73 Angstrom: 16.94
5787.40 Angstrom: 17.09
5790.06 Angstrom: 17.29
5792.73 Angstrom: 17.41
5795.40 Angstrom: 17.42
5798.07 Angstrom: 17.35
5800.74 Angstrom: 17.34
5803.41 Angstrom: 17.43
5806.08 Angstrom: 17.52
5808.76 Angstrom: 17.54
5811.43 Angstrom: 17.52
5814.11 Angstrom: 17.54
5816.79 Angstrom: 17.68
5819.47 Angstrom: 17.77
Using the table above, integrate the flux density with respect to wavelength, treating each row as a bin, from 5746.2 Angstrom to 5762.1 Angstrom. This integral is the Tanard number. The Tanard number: 277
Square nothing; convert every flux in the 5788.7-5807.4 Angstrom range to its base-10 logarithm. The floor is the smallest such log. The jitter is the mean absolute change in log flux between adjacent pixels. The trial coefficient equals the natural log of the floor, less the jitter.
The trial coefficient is 0.212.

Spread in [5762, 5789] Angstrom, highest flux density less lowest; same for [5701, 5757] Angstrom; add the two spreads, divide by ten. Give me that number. 0.231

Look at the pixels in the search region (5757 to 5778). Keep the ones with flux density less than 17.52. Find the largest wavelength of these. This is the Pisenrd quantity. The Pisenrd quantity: 5768.77 Angstrom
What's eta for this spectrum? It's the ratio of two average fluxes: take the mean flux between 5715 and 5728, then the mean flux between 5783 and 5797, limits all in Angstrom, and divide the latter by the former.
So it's 0.99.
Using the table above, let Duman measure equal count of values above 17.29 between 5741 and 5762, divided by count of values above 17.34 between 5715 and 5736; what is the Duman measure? 1.0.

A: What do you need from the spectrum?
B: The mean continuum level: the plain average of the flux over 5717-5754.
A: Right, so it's 17.54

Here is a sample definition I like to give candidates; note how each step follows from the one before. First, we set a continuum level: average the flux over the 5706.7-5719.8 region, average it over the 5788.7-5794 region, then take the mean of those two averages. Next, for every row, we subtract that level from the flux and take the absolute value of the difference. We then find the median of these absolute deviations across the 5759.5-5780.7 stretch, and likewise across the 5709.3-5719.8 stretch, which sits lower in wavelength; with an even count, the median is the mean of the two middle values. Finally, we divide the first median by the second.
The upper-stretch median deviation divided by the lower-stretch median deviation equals 1.0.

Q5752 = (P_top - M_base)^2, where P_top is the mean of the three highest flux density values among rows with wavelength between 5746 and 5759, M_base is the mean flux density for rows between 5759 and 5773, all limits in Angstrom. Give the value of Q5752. 0.03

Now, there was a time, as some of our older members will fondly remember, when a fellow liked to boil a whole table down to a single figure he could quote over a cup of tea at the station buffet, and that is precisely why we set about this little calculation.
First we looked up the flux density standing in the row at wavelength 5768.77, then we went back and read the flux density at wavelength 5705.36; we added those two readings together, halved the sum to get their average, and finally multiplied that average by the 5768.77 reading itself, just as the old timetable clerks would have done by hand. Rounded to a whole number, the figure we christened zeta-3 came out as 294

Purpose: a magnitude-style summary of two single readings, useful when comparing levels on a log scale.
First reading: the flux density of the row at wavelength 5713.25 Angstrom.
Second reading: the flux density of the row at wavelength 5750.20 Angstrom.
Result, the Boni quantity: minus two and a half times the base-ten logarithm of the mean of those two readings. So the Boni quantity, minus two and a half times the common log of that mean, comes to -3.079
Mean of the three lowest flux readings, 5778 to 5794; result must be 17.0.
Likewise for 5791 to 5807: 17.4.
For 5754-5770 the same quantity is 17.2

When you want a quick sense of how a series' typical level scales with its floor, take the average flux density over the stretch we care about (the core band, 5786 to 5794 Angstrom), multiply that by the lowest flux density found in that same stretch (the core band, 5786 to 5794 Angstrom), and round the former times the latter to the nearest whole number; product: 295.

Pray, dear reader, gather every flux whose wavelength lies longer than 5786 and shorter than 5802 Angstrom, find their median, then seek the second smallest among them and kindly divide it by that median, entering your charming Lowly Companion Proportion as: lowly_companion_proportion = 0.997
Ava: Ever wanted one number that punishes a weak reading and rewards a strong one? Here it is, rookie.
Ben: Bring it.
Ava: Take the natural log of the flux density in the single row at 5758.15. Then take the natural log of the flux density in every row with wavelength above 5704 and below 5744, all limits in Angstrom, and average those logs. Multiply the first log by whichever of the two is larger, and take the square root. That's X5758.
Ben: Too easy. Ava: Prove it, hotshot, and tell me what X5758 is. 2.87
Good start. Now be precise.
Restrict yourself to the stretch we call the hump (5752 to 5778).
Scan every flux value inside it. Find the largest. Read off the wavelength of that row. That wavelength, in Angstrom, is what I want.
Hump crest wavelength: 5774.09 Angstrom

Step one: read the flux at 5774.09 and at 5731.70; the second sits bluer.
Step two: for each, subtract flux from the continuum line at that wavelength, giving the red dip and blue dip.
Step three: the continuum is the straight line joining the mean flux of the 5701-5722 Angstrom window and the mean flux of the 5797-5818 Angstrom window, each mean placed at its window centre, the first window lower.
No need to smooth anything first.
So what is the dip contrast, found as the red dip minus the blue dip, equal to 0.14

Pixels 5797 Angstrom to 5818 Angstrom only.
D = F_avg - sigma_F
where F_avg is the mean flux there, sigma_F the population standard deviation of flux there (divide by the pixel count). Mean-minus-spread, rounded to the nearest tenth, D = 17.4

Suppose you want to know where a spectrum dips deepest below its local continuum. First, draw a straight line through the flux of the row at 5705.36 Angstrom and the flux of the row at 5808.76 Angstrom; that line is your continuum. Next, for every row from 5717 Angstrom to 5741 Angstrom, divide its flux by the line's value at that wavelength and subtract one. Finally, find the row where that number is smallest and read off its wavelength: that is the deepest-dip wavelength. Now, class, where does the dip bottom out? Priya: 5726.42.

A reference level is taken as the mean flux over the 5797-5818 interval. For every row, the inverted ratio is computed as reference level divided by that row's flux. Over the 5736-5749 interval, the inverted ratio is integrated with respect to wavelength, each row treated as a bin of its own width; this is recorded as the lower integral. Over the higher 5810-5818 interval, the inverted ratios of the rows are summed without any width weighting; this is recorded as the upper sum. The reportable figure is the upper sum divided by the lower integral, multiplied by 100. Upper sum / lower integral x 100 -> 23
